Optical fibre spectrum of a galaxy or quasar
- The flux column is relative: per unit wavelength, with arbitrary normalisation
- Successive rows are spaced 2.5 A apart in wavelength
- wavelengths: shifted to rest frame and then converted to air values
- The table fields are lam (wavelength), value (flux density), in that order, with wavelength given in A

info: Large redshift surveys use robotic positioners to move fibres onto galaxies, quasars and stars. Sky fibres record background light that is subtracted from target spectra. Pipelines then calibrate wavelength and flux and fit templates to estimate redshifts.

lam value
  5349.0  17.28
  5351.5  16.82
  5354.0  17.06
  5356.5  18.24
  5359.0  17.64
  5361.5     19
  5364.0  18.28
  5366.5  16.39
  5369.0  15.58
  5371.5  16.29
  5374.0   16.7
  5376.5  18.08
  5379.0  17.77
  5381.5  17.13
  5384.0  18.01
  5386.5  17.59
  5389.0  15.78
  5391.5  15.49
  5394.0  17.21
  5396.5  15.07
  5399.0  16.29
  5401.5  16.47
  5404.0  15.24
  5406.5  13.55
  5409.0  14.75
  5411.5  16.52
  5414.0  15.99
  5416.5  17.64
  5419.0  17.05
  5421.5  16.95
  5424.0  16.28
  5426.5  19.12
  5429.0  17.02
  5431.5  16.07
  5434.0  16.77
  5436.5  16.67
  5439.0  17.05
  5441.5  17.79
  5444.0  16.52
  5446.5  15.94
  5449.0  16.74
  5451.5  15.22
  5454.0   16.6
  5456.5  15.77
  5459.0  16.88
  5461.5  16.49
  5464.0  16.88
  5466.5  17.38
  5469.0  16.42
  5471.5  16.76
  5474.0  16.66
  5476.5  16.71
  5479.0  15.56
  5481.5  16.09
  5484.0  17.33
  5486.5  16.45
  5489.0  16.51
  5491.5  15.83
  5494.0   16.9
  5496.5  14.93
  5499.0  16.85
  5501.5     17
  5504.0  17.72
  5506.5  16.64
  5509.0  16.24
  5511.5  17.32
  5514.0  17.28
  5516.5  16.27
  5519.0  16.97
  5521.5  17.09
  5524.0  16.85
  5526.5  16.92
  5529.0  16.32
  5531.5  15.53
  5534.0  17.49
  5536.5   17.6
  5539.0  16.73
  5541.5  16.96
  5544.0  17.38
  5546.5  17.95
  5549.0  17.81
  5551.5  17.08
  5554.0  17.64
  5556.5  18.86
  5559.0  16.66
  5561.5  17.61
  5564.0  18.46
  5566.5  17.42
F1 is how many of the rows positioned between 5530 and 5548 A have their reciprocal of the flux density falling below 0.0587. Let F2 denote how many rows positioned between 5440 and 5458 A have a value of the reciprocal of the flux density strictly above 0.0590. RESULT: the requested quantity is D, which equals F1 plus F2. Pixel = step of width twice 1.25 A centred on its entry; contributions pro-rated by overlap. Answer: 10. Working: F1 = 4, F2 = 6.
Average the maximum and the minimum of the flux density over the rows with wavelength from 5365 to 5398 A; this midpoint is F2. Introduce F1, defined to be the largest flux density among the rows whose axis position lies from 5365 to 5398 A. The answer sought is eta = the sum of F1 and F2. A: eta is 34.7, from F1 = 18.08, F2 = 16.6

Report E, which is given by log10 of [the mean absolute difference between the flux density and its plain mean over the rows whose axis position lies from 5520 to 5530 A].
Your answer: -0.6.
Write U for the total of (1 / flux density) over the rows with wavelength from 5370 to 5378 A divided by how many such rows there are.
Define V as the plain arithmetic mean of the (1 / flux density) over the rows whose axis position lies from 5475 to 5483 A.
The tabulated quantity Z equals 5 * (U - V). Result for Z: -0.02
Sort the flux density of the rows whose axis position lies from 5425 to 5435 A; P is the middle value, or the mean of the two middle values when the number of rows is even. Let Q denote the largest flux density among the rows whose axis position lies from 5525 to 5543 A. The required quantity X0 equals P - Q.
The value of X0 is -0.7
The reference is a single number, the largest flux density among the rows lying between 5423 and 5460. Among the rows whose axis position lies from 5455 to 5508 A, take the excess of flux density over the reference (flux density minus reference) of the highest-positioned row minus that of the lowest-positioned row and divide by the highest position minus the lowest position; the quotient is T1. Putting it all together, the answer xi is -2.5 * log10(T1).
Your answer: 4.4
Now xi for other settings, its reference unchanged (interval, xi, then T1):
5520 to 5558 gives 3.2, 0.051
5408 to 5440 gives 2.8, 0.077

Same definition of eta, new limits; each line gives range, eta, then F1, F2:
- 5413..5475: 36.3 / 19.12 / 17.2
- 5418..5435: 36.7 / 19.12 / 17.6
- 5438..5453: 34.3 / 17.79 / 16.5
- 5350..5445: 35.5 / 19.12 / 16.3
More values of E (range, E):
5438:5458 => -0.2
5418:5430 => -0.1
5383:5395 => 0.0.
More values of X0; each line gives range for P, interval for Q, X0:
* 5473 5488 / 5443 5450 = -0.2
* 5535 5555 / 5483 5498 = 0.2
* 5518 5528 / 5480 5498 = -0.4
